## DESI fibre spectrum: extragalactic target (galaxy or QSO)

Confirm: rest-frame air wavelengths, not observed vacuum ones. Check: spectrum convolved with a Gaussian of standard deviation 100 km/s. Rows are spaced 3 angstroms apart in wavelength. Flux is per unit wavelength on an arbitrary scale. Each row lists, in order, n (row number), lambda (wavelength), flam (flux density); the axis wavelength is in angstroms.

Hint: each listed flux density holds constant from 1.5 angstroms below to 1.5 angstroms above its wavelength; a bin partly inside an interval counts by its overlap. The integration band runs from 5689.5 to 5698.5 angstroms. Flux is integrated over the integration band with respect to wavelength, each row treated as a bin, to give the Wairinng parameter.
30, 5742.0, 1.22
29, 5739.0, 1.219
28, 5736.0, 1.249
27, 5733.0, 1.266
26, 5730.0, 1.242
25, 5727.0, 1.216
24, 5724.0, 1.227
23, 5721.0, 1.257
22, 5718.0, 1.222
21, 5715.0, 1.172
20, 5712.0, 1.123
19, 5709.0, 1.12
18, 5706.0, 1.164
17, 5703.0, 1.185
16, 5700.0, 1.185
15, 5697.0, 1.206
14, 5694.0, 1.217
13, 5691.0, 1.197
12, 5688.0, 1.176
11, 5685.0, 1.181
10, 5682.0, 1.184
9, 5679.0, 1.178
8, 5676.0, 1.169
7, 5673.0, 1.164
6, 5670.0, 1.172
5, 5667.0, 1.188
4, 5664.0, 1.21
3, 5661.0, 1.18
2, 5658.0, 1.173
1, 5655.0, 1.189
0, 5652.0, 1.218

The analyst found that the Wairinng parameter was 10.9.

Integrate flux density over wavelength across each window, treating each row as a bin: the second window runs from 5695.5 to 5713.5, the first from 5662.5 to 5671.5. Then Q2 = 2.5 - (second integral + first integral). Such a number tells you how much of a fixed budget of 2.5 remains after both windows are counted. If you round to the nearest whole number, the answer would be -29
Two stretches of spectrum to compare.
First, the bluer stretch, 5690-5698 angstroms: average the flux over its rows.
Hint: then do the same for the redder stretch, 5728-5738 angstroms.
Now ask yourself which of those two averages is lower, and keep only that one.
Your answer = 1.21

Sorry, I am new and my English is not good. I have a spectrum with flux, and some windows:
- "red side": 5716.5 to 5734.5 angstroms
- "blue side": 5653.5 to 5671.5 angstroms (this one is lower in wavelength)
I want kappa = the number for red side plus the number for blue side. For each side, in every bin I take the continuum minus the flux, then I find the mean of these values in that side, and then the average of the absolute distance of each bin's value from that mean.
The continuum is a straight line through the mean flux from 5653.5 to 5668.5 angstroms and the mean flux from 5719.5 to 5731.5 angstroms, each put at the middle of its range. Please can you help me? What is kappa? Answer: 0.026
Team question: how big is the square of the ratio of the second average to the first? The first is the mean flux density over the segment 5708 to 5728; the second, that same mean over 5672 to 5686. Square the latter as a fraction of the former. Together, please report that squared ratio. 0.97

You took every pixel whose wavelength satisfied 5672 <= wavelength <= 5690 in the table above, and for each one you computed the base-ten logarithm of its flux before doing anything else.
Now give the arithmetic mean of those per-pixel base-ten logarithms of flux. 0.070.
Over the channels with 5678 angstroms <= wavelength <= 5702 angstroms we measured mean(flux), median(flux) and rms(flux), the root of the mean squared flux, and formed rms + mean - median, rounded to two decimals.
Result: 1.20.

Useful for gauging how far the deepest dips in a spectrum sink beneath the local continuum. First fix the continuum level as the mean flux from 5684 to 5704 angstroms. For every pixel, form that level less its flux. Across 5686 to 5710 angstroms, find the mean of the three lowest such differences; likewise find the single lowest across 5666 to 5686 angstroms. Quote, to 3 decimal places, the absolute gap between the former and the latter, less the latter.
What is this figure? 0.014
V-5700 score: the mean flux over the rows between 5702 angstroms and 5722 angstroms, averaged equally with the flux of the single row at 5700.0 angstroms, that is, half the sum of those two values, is 1.18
